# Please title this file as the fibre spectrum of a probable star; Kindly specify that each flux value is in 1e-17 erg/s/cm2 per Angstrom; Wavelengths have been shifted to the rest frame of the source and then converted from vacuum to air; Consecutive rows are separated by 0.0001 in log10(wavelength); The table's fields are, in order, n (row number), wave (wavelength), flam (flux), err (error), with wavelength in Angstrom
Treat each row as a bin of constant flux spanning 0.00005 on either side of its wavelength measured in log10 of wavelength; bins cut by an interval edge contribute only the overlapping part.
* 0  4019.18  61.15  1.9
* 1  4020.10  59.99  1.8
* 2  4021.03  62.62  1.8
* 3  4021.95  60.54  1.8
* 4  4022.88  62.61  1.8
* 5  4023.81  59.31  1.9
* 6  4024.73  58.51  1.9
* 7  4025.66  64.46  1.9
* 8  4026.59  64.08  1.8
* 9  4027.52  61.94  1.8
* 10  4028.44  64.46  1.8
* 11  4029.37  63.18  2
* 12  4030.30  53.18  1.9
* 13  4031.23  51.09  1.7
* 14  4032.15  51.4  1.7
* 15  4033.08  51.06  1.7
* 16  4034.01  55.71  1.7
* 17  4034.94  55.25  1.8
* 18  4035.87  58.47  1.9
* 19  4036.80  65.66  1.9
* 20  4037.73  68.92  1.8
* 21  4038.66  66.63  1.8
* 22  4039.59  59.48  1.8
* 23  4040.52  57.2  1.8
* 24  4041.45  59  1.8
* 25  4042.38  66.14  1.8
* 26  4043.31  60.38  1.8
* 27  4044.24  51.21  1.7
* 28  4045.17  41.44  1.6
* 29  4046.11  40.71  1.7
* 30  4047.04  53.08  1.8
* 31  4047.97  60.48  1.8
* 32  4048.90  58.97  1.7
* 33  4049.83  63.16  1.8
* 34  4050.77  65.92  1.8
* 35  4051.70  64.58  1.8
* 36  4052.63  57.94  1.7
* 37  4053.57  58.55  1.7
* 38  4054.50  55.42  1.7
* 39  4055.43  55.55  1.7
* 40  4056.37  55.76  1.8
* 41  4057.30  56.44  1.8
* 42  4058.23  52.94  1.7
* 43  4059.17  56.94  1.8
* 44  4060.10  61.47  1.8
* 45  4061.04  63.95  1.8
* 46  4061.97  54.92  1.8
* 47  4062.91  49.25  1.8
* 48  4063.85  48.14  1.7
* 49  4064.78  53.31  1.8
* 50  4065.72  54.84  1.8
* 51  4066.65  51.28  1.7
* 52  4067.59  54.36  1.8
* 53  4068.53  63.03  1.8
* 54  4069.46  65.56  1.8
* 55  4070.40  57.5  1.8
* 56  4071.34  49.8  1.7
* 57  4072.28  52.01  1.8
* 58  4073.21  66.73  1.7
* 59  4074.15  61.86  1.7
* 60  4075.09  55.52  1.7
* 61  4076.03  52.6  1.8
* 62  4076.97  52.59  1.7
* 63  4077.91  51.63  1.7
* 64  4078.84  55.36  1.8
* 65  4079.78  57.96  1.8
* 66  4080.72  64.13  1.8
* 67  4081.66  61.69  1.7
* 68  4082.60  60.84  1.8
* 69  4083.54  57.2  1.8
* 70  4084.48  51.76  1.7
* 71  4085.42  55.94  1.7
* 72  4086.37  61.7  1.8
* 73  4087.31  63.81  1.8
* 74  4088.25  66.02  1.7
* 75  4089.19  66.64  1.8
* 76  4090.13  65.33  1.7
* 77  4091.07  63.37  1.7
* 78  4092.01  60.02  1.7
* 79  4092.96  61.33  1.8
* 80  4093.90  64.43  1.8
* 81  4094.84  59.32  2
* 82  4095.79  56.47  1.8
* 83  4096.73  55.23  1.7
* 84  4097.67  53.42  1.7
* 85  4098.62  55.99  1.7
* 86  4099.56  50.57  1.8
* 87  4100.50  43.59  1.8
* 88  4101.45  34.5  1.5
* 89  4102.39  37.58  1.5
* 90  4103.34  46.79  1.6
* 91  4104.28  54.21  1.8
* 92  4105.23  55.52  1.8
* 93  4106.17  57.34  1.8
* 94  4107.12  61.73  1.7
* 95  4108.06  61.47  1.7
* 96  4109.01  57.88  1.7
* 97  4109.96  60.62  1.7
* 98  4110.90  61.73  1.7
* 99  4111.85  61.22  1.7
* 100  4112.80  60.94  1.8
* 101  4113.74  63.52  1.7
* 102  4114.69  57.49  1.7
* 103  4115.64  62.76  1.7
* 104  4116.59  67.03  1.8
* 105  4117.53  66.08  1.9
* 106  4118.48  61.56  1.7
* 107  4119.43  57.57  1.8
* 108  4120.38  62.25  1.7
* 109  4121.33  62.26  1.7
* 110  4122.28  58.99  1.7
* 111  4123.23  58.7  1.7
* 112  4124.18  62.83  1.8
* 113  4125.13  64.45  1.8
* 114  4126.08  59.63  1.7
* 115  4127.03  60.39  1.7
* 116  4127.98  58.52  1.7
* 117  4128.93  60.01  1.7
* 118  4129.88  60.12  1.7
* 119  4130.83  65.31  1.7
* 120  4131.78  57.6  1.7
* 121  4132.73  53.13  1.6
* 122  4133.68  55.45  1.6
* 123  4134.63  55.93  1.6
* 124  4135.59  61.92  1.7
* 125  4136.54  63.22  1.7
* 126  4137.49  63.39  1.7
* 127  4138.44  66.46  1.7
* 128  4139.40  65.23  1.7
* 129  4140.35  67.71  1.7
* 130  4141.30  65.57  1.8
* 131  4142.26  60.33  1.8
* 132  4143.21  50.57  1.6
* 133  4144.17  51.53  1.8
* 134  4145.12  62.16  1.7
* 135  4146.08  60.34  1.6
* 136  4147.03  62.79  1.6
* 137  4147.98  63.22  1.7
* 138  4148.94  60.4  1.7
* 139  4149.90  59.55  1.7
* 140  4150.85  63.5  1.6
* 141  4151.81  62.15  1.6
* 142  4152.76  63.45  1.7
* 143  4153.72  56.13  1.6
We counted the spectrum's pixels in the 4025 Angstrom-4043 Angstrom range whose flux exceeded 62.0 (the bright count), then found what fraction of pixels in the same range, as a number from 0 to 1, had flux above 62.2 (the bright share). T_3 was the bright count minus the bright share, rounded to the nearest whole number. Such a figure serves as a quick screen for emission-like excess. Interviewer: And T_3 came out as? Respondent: 8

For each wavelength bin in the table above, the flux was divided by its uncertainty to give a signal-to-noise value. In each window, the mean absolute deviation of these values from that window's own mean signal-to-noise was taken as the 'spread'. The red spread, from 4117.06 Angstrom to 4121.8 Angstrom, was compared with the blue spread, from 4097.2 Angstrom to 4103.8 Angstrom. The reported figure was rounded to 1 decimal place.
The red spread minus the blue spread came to -1.6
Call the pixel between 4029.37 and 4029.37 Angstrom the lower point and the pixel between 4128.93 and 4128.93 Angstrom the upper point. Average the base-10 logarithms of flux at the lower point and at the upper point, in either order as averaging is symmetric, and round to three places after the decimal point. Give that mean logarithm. 1.789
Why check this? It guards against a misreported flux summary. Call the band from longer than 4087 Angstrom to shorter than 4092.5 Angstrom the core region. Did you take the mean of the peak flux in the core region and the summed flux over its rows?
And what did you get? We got 226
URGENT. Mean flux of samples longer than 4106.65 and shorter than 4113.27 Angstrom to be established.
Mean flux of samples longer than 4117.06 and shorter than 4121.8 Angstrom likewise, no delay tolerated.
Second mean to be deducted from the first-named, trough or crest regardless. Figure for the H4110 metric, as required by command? -1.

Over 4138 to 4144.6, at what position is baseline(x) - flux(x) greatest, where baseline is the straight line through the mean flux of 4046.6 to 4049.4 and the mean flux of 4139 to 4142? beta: 4143.21 Angstrom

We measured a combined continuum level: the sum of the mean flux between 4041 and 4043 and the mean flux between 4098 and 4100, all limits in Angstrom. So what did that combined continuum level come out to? 116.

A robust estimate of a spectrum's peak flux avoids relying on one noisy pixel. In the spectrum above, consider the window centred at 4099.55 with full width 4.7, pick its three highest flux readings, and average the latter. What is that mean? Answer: 53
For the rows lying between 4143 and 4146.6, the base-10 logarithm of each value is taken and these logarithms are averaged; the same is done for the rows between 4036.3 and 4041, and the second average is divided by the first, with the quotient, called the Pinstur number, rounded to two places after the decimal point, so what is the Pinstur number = 1.03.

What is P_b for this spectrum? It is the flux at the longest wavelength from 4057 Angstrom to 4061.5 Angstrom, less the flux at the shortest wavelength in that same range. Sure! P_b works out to 8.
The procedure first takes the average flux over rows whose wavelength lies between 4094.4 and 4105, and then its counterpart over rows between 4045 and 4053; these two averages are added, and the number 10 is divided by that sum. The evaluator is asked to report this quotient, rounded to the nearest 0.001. 0.094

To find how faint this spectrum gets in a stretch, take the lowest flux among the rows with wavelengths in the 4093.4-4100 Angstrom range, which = 50.57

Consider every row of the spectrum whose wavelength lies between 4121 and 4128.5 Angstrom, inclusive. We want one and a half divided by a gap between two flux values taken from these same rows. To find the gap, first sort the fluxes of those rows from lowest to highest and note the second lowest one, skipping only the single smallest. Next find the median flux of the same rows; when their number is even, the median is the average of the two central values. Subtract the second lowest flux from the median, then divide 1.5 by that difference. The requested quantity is 1.1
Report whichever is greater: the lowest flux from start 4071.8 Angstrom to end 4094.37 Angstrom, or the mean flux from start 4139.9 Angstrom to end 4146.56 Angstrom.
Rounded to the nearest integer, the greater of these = 60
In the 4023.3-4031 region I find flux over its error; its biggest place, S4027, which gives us 4028.44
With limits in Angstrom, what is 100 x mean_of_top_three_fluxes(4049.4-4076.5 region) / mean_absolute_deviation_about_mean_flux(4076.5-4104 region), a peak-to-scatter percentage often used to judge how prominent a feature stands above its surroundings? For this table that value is 1088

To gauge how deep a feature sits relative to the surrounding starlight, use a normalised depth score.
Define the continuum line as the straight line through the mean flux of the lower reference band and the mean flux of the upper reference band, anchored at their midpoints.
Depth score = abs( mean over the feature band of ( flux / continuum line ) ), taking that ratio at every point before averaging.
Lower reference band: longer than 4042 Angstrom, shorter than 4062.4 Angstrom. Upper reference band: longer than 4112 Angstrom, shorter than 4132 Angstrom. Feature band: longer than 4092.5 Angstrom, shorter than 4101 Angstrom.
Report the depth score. 0.93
